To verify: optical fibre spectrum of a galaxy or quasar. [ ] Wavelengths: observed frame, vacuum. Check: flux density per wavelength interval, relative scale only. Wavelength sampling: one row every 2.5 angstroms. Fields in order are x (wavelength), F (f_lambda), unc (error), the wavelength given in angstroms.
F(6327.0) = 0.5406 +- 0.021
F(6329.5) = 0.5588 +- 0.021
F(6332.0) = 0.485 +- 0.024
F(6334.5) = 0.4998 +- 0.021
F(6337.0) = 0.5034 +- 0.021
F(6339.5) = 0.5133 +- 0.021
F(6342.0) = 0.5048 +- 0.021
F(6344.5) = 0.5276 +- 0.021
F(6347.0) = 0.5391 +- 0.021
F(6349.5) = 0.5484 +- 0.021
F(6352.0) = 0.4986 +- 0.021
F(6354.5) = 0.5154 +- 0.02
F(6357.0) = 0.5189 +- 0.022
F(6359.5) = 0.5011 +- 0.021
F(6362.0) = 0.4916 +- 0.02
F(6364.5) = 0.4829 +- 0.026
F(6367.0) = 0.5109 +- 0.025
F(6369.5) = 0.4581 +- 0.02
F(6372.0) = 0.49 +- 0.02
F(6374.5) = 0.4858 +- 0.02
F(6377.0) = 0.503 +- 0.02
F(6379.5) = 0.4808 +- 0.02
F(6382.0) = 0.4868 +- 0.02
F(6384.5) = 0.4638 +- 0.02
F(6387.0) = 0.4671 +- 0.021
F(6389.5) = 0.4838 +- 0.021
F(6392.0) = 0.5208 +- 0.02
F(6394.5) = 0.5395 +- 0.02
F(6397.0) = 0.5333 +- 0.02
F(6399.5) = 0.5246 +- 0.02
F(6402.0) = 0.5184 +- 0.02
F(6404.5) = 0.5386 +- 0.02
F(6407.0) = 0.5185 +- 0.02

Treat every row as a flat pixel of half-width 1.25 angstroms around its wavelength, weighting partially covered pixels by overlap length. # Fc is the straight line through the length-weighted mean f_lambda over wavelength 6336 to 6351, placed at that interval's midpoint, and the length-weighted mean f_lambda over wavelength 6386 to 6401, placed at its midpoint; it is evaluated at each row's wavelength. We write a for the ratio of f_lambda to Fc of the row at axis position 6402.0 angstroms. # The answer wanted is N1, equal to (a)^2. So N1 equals 1.03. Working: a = 1.02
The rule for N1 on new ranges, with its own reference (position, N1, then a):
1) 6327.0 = 1.06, 1.03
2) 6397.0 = 1.09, 1.04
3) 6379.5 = 0.87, 0.93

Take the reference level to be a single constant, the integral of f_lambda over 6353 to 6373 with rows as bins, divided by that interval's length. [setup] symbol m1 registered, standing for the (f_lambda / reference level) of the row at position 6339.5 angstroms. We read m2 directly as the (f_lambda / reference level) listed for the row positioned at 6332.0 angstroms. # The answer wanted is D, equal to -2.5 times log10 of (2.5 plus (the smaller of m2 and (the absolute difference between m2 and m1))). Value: -1.02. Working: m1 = 1.03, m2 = 0.98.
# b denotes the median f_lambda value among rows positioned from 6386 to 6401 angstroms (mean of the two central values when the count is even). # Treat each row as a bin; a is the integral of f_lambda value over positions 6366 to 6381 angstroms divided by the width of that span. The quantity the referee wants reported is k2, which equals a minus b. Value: -0.04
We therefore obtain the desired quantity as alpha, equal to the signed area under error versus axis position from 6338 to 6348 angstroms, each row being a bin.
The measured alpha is 0.210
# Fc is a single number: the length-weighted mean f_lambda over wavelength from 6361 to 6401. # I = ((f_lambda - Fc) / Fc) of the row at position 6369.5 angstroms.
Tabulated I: -0.08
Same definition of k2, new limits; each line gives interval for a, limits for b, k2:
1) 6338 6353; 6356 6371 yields 0.03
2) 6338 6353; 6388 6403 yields 0.00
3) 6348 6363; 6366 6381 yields 0.03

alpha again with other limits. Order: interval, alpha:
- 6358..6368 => 0.229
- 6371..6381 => 0.200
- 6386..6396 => 0.205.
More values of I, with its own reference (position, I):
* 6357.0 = 0.05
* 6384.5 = -0.06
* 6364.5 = -0.03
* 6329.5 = 0.13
